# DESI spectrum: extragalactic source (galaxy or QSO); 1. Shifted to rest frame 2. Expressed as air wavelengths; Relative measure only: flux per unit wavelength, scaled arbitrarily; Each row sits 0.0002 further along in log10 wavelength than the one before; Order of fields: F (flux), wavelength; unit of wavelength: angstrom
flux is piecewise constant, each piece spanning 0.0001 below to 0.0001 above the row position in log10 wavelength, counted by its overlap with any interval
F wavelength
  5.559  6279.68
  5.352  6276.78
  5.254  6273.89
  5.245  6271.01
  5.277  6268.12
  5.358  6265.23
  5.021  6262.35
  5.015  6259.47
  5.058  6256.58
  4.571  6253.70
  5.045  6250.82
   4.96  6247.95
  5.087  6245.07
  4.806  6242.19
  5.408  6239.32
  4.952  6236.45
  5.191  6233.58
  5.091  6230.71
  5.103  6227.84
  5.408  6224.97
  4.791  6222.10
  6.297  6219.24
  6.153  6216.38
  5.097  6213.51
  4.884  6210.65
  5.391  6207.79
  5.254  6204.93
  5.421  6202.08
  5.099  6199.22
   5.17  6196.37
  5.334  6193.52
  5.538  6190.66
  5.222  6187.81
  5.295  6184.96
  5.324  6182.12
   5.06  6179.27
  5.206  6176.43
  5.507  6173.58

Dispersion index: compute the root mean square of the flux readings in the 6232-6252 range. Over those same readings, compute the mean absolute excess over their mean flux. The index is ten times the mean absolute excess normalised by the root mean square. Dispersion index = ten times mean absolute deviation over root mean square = 0.28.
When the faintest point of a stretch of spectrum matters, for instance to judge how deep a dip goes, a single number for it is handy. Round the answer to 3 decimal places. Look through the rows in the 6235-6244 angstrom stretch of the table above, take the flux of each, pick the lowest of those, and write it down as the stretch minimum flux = 4.806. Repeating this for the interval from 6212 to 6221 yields 5.097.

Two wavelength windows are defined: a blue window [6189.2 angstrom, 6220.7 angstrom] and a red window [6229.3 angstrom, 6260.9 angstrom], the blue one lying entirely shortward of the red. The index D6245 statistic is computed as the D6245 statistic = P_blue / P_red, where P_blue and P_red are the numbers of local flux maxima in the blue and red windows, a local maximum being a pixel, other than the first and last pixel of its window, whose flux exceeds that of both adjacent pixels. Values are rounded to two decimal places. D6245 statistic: 0.40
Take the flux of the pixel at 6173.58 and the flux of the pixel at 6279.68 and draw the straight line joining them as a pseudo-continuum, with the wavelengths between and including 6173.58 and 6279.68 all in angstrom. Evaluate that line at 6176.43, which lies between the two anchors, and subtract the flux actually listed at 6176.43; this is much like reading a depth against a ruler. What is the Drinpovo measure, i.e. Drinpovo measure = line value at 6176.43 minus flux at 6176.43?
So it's 0.30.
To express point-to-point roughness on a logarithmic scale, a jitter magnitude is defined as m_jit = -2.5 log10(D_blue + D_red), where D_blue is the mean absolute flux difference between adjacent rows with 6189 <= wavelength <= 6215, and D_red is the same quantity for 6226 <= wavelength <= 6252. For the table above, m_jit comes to 0.8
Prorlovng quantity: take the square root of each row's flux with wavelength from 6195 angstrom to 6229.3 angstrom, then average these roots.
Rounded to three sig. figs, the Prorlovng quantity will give 2.31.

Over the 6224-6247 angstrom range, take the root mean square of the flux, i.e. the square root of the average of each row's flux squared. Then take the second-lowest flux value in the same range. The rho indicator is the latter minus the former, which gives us -0.18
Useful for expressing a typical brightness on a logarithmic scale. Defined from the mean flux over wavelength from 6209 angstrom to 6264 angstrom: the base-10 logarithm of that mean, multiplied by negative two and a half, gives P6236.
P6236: -1.78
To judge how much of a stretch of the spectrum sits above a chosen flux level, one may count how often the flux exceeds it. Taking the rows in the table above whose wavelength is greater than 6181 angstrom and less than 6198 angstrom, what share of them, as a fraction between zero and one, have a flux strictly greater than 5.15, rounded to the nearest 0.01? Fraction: 1.00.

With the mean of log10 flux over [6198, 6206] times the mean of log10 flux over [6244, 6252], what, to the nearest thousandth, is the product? 0.506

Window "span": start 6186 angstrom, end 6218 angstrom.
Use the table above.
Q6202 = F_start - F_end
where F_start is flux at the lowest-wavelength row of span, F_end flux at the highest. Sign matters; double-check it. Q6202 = -0.93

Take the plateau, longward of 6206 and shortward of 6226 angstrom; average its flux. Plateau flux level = 5.43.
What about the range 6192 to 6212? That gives 5.22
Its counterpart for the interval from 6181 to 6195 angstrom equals 5.34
